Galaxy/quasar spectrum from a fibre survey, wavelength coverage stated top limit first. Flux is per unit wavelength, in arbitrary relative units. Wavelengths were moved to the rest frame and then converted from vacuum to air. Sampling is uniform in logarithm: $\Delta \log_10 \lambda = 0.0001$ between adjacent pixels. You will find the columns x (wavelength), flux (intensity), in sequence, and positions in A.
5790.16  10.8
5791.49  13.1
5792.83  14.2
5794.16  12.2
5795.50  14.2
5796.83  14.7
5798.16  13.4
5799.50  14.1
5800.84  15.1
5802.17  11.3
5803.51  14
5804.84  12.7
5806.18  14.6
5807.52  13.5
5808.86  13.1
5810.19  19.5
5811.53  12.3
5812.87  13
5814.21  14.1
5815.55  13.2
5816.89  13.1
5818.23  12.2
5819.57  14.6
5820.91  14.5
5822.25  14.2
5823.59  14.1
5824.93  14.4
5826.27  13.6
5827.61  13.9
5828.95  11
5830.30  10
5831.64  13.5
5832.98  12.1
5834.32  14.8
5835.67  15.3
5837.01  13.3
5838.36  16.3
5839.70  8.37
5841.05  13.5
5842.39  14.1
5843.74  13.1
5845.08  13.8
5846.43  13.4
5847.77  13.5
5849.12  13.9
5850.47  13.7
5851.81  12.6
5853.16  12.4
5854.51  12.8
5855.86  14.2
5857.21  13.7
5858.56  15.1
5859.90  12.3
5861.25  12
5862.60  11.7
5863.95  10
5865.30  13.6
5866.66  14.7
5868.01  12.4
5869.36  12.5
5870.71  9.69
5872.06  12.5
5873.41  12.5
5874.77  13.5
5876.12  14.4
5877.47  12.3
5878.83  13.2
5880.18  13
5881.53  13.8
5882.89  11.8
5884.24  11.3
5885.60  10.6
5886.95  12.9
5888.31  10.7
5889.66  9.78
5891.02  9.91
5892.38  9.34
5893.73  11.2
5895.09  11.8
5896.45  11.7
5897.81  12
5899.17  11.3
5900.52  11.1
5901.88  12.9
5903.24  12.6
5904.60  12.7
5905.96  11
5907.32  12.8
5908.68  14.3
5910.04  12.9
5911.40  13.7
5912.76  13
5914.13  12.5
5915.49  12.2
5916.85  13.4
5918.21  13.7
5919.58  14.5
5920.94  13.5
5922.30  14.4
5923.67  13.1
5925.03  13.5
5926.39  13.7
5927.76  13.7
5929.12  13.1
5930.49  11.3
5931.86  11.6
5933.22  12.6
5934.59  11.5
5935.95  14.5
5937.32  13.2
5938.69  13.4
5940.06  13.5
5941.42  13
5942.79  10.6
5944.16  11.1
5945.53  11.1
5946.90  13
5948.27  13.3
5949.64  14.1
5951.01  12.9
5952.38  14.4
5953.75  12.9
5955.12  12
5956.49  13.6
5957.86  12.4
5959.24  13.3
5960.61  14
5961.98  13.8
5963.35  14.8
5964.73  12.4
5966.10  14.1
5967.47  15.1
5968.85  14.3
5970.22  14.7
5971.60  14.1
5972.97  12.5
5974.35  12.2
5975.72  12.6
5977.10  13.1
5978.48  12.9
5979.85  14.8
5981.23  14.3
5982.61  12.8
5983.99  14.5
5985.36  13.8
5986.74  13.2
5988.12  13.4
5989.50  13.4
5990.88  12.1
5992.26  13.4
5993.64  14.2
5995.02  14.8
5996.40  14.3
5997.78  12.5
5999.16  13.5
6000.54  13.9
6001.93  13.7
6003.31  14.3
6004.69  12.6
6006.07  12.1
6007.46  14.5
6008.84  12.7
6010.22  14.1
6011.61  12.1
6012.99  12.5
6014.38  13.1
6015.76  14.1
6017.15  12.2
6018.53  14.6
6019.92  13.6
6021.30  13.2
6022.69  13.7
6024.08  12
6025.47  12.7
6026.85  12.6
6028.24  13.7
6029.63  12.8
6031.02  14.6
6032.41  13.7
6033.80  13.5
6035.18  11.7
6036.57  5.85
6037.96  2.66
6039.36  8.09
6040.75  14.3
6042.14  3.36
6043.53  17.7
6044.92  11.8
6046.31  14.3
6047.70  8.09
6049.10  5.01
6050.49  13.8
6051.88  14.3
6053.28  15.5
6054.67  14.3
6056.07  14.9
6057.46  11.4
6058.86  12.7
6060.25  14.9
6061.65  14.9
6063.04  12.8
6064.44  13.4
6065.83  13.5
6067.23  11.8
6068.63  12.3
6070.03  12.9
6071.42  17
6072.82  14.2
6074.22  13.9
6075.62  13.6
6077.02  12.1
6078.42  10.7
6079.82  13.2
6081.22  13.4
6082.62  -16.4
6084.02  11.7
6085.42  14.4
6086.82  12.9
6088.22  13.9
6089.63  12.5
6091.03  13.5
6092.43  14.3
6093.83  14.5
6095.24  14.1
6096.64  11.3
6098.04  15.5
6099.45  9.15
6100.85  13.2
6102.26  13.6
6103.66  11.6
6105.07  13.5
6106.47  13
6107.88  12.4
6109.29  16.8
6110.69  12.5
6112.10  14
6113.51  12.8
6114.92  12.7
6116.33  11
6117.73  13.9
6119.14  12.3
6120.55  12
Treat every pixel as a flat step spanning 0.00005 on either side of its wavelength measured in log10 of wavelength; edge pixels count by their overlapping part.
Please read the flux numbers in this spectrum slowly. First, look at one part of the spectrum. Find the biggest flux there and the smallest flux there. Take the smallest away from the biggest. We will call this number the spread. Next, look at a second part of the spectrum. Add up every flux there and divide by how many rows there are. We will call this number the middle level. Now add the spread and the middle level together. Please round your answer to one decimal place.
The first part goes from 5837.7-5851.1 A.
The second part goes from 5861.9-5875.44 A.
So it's 20.2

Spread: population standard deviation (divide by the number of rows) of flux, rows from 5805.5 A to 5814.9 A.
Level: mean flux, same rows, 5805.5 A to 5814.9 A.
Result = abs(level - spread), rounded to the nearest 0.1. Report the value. 12.1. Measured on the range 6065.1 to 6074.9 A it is 12.1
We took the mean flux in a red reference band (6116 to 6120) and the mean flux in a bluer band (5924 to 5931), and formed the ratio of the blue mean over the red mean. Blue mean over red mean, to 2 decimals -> 1.05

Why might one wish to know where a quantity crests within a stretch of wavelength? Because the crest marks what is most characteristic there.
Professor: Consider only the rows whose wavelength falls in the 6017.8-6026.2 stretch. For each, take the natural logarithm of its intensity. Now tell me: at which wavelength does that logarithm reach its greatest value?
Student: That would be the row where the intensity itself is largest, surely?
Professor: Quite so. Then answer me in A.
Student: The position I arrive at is 6018.53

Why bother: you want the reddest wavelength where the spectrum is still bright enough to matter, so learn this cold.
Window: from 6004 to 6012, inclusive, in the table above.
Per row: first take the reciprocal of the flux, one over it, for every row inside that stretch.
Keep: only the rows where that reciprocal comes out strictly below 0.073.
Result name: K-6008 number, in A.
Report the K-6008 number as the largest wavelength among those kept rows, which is 6010.22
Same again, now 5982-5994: 5993.64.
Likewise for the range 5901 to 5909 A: 5908.68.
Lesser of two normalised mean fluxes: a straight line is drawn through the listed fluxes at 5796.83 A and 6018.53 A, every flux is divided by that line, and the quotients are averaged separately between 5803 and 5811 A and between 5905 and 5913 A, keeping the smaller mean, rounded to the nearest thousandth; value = 0.884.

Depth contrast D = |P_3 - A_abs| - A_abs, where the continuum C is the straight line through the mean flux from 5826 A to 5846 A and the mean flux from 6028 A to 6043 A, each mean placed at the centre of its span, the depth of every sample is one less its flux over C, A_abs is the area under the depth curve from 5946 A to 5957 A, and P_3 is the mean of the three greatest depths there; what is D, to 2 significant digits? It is 3.2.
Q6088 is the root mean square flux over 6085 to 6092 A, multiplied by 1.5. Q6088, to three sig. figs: 20.2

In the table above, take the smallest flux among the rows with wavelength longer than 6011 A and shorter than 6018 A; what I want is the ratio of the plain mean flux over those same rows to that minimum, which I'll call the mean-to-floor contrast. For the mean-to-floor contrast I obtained 1.06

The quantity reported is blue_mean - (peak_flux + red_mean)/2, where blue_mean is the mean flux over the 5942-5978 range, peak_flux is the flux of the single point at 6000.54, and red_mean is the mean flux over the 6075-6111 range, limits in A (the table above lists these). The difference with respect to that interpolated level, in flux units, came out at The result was 0.24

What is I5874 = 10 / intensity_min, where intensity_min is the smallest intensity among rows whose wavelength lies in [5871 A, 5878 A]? 0.813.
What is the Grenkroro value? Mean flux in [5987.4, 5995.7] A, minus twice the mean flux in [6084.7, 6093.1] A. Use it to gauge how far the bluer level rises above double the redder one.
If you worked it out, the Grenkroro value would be -13.6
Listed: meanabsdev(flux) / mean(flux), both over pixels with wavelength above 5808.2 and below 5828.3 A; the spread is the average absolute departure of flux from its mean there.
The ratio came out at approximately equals 0.071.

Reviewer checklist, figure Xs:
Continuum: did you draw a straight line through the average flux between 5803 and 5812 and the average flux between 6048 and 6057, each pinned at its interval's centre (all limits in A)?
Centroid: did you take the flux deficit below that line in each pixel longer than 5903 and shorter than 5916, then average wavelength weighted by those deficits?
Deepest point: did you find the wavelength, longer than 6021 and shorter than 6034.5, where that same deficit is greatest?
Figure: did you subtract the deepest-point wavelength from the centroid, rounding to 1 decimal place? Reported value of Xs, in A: -115.3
